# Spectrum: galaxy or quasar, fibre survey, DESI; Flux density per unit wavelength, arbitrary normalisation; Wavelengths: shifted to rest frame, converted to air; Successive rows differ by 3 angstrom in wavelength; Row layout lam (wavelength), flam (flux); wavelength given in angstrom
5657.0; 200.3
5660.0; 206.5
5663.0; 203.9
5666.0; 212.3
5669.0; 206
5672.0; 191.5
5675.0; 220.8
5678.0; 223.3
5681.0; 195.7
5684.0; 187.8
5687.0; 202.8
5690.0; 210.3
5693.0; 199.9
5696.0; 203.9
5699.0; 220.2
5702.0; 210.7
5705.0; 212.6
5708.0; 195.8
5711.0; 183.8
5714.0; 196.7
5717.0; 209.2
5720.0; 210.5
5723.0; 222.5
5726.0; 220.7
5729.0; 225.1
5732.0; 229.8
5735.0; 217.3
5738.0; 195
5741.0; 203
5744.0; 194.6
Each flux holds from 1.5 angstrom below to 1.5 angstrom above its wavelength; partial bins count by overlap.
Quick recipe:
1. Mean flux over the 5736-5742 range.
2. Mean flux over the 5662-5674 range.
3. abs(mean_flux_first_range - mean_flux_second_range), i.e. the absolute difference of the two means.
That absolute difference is 4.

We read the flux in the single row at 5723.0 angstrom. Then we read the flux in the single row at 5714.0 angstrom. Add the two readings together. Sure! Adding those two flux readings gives 419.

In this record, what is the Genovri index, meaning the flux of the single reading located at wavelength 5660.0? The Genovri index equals 206.5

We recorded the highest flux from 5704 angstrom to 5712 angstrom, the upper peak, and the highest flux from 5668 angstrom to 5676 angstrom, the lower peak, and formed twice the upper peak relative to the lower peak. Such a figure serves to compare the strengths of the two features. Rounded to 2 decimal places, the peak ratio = 1.93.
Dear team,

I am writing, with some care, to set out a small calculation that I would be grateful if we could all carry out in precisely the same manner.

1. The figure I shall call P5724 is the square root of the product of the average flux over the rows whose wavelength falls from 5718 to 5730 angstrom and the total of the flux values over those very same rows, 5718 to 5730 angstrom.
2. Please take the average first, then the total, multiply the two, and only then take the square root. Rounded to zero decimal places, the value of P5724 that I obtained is 439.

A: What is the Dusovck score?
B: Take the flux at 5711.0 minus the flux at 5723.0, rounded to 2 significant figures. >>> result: -39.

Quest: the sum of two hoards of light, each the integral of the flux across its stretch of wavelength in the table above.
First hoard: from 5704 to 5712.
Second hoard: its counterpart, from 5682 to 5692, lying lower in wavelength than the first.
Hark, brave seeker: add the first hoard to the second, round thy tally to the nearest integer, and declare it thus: 3579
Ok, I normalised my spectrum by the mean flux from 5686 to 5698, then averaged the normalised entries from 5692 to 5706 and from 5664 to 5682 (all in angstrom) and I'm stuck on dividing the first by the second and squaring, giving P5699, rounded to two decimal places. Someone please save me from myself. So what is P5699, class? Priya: 1.01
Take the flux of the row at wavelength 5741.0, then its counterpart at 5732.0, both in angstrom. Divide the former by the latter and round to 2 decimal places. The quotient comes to 0.88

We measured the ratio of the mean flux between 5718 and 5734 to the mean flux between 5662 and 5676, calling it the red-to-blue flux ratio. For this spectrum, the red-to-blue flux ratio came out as 1.07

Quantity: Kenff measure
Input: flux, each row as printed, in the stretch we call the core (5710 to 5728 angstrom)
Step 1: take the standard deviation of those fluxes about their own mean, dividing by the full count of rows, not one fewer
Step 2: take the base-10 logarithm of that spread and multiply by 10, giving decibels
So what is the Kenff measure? 11.3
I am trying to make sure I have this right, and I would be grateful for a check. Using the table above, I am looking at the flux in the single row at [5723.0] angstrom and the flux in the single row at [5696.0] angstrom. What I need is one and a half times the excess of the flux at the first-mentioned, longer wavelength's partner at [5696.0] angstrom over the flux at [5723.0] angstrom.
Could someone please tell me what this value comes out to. -28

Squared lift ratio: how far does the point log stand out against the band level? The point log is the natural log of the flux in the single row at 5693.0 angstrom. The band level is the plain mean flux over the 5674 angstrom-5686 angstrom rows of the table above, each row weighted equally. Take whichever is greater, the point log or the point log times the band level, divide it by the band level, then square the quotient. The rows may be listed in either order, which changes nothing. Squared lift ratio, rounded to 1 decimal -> 28.1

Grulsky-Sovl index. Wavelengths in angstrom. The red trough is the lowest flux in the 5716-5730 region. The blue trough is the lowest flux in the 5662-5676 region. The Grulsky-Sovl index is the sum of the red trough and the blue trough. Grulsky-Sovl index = 401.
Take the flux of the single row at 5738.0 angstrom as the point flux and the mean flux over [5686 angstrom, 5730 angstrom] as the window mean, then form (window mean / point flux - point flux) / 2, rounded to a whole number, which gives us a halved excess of -97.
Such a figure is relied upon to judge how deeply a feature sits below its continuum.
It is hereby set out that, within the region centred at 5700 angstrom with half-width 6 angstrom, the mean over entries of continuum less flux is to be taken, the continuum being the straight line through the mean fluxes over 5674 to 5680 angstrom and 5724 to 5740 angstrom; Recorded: 8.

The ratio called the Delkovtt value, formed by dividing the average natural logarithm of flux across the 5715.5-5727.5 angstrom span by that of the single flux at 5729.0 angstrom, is 0.992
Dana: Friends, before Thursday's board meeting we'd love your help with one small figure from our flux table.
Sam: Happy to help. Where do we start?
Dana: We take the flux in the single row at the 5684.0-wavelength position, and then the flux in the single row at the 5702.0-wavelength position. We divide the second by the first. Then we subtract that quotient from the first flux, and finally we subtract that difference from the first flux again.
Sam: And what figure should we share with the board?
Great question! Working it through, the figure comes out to 1.12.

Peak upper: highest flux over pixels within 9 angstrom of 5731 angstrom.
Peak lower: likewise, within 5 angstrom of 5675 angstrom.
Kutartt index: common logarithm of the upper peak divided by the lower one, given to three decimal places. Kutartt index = 0.012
